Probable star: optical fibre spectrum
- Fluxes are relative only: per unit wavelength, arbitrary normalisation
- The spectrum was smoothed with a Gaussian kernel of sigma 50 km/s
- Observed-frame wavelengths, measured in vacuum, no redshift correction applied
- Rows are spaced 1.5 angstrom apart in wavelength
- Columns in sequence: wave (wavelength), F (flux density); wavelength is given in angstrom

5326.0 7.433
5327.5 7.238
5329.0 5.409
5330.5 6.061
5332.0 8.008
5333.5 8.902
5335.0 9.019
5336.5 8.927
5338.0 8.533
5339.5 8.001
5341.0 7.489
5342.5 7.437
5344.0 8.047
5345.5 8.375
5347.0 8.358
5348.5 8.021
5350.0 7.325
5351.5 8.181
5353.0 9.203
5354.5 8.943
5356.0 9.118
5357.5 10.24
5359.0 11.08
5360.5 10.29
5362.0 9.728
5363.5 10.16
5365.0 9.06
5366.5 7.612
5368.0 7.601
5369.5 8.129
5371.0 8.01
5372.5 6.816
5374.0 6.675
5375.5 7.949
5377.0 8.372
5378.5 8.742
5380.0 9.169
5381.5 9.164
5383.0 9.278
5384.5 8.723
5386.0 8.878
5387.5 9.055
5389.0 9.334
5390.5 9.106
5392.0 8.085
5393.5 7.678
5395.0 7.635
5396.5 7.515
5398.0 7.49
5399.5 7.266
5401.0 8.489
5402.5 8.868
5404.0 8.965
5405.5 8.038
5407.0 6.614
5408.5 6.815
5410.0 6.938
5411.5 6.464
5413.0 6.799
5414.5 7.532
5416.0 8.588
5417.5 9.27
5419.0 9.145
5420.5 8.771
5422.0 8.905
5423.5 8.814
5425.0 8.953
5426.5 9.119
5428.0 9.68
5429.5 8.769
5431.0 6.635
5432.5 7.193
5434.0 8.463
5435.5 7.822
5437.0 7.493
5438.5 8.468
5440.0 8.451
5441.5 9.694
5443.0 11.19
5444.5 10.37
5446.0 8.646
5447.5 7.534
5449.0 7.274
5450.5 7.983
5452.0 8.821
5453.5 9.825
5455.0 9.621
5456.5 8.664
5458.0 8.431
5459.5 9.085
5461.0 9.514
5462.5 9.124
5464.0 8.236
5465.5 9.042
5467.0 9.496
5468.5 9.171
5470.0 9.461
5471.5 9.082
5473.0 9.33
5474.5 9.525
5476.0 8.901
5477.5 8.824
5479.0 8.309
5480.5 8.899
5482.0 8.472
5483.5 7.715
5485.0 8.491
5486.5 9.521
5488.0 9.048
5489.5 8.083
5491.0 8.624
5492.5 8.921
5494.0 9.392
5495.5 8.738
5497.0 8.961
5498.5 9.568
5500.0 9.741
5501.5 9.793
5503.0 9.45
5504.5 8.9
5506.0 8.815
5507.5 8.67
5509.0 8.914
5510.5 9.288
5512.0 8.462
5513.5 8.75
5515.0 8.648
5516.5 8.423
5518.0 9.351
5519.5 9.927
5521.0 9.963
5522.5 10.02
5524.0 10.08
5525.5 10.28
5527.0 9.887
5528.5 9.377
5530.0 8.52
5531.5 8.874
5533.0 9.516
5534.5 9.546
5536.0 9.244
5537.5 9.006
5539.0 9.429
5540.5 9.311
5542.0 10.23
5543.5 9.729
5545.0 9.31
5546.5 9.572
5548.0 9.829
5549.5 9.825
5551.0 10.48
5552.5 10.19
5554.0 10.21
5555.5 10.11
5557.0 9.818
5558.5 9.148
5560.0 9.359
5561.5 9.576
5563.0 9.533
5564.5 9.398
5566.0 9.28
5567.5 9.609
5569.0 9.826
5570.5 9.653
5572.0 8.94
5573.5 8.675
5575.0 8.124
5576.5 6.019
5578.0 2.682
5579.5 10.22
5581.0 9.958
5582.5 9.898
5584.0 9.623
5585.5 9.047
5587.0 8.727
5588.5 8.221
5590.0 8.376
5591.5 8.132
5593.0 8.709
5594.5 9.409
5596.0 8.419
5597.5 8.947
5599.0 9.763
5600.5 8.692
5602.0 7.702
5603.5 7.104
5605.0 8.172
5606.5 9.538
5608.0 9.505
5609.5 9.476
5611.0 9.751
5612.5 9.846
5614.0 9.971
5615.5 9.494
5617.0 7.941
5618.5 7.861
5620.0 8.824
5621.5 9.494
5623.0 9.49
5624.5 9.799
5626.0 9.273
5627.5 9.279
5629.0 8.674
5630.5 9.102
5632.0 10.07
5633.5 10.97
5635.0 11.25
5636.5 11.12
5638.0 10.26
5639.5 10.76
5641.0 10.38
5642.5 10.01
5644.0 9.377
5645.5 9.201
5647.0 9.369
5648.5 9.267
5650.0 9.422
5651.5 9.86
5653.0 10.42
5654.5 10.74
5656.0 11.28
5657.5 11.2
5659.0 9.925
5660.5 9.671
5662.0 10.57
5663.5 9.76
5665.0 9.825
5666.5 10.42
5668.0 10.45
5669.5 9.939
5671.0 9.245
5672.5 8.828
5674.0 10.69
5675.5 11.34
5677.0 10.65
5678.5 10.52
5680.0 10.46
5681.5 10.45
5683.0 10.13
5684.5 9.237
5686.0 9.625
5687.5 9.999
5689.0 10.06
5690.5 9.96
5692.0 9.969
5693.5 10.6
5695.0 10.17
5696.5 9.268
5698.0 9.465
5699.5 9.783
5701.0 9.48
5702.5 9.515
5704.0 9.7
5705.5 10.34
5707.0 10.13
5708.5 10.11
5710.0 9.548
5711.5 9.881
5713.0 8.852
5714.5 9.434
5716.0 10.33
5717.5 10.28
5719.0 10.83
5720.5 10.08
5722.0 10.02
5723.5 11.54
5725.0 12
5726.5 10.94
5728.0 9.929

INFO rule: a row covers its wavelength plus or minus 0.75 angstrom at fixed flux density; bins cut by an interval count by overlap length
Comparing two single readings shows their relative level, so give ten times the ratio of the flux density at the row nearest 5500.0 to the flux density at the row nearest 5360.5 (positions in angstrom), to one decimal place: 9.5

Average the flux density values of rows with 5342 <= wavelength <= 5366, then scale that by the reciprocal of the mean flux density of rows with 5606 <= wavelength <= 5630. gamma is 0.969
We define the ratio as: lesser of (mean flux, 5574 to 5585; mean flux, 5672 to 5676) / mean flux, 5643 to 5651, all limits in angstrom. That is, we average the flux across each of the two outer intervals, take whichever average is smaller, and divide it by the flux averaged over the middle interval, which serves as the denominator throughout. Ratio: 0.87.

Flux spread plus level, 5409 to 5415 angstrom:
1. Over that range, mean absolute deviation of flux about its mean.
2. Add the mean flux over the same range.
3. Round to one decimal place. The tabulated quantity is 7.2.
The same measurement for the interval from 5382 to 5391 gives 9.2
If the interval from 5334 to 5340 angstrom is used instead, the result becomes 9.0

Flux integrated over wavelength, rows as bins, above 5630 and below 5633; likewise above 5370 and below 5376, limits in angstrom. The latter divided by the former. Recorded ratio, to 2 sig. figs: 1.5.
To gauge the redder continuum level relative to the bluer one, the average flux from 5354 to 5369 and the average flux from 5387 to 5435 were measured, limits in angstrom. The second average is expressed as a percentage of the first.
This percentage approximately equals 87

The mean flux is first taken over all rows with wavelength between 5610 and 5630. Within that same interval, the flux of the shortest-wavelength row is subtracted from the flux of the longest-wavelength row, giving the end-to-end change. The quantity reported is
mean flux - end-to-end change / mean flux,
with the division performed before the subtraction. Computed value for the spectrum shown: 9.3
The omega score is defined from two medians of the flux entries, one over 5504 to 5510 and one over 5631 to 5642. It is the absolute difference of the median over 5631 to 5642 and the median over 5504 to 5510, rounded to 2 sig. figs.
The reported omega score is 1.9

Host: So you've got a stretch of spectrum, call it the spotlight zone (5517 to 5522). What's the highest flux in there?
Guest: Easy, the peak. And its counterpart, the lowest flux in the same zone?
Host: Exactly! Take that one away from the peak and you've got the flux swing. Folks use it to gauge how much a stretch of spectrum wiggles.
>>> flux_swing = 0.6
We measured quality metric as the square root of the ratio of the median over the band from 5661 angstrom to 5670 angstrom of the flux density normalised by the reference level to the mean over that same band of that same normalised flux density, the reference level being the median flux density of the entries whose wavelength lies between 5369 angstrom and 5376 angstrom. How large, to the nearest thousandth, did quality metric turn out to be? 1.001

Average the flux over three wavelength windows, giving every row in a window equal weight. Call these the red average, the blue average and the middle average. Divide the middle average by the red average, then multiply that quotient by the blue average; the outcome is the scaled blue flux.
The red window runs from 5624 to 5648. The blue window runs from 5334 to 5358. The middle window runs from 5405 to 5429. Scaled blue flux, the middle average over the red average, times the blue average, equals 6.9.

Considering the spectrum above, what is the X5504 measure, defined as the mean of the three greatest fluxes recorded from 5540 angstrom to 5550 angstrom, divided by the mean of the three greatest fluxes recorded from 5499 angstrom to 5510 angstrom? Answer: 1.03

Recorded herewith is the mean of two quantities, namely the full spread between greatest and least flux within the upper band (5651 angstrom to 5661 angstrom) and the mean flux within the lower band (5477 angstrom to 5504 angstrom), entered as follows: 5.3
